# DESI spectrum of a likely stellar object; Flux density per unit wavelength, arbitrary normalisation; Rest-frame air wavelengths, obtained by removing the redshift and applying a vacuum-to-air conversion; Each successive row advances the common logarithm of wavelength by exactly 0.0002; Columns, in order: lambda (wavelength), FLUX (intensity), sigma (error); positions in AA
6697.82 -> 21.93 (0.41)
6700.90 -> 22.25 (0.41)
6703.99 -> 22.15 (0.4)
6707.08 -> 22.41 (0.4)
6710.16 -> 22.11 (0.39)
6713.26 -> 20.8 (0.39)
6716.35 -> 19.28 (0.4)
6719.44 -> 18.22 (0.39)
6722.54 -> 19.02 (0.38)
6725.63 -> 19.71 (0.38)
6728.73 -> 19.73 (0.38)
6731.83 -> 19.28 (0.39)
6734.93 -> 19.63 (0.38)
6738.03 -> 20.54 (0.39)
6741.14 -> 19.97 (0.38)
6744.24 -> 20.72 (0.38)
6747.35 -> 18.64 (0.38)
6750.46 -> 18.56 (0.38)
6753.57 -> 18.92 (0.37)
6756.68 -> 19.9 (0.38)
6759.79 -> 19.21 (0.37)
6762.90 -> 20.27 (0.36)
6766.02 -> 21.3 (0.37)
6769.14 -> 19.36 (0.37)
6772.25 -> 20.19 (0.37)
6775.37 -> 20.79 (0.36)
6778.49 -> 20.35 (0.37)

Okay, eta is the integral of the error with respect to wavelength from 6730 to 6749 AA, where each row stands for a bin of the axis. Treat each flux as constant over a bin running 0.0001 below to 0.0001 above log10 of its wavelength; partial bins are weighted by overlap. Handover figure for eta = 7.3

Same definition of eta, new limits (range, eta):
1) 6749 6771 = 8.2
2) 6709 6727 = 7.0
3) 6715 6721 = 2.4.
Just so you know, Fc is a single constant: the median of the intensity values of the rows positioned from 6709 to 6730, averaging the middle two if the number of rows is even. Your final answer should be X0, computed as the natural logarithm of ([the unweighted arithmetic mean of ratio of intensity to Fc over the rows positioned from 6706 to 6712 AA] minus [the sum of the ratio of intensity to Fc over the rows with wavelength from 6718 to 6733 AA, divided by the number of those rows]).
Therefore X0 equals -1.9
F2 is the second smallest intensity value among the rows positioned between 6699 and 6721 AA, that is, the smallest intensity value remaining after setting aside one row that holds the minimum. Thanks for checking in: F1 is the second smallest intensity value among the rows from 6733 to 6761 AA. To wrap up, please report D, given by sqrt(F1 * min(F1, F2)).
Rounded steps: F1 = 18.64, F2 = 19.28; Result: 18.6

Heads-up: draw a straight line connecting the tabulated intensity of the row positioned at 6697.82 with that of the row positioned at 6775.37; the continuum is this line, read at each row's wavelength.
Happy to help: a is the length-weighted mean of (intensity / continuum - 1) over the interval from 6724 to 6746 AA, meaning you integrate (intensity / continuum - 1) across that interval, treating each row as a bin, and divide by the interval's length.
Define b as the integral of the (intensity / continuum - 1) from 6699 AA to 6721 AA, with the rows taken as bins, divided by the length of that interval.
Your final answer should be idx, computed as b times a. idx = 0.0022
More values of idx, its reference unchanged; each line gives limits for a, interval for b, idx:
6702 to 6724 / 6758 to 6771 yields 0.0022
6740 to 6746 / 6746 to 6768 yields 0.0032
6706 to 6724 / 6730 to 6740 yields 0.0048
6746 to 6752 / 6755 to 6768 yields 0.0050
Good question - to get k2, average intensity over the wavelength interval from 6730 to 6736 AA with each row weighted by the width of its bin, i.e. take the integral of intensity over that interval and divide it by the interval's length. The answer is 19.5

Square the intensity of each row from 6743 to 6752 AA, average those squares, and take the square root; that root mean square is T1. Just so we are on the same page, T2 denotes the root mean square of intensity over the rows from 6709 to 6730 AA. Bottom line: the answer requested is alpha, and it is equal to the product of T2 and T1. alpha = 384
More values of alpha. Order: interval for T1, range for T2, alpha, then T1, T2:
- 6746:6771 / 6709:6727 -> 389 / 19.5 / 19.9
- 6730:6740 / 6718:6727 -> 377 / 19.8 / 19.0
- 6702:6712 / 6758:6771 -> 446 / 22.2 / 20.1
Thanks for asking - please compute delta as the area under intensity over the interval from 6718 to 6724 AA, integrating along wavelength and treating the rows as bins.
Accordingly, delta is 112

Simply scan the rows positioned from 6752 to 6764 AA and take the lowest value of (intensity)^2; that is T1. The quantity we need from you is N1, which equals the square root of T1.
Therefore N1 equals 18.9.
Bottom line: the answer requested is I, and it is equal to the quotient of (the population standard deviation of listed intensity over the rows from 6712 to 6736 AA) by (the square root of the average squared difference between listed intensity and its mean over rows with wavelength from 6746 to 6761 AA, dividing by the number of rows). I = 1.4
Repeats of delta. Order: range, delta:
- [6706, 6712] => 133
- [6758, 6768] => 202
